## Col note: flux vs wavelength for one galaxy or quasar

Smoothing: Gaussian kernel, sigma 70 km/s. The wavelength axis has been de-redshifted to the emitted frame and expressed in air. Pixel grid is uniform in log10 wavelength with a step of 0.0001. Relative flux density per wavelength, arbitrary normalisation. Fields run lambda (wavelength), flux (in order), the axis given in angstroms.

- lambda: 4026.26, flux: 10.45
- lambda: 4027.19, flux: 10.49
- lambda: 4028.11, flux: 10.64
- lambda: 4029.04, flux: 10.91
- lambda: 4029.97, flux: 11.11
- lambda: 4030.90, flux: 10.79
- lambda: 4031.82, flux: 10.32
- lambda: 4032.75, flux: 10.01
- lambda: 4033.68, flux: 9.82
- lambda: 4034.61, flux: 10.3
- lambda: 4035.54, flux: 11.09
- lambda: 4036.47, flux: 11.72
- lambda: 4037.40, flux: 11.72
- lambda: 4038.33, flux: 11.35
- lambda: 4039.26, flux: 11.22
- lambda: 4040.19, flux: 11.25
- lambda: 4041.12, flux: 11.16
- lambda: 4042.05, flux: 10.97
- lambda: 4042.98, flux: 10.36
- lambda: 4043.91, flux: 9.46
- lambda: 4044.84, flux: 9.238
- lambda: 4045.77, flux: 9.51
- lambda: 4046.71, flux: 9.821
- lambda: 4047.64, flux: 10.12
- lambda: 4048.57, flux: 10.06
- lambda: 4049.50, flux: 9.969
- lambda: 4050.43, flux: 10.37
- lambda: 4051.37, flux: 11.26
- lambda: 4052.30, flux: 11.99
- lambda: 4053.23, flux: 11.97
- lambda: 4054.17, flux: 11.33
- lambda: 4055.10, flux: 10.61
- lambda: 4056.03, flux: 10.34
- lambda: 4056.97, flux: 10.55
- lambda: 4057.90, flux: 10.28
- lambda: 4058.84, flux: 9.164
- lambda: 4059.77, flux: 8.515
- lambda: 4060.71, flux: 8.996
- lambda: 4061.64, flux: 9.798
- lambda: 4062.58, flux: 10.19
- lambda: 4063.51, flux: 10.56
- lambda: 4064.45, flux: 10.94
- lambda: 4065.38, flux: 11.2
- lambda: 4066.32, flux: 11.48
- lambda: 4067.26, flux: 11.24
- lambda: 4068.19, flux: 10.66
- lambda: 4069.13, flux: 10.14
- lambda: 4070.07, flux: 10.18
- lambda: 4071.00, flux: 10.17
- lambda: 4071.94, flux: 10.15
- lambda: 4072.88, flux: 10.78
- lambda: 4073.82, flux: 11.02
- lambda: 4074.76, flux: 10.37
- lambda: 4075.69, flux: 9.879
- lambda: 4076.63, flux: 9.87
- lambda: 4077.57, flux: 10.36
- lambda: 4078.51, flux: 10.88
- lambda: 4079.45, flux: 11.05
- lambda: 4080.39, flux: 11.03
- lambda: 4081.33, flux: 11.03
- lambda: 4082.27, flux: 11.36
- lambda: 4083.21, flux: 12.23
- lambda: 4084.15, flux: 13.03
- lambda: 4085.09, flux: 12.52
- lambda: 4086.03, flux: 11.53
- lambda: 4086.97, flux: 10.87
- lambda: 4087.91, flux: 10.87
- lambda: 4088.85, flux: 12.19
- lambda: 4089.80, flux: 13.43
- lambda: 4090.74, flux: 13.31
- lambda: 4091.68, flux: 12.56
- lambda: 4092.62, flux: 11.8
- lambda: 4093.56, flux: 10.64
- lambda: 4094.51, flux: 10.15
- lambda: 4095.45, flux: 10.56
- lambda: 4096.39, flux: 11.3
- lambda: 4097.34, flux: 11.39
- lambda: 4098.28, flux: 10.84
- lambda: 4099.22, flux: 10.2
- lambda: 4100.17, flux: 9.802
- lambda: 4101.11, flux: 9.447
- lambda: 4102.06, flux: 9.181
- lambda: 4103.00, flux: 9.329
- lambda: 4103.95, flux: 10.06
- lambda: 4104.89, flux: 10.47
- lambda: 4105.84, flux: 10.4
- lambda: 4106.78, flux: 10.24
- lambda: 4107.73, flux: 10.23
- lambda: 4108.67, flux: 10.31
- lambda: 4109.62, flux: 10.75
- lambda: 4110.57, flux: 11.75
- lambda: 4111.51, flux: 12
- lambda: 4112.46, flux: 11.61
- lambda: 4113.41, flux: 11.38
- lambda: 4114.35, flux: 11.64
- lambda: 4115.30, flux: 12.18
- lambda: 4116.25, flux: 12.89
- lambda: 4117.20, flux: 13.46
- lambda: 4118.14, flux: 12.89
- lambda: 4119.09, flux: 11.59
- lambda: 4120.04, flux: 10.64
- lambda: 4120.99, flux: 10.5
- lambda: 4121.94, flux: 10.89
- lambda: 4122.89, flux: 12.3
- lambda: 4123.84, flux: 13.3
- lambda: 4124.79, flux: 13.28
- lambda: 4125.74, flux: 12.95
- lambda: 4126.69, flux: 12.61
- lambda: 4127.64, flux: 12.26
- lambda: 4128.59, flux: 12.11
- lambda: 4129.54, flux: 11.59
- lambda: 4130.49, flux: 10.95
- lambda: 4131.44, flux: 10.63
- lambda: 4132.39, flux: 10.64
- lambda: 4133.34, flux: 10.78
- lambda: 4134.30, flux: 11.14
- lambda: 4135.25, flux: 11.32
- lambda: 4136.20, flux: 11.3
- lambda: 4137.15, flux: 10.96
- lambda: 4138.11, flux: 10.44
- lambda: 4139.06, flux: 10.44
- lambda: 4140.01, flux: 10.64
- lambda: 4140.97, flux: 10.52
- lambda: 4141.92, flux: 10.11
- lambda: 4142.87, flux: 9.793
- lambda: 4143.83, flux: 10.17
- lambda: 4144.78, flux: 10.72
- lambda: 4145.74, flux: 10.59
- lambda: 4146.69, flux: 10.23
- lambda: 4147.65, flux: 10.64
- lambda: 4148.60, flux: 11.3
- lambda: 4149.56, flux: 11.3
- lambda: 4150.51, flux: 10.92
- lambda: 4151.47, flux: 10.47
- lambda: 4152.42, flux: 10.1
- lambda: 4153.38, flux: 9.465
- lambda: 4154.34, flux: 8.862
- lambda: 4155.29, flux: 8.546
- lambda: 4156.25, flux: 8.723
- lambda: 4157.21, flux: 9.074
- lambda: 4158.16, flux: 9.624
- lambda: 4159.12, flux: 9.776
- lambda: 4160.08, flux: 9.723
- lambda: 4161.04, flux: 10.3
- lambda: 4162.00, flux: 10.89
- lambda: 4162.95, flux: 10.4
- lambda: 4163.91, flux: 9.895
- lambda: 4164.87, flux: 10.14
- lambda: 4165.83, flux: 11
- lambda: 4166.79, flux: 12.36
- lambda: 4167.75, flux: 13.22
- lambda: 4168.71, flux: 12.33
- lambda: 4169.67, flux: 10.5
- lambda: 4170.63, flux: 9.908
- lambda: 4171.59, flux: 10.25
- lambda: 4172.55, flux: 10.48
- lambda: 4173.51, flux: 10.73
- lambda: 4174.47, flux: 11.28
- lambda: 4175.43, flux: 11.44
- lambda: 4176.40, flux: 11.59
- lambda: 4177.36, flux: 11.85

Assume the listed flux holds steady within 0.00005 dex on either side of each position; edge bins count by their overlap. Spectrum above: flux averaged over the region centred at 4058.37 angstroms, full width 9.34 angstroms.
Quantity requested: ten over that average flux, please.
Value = 1.00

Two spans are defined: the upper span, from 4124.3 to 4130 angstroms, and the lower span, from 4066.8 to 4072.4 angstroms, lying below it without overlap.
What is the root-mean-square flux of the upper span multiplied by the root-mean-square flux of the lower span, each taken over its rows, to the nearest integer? 130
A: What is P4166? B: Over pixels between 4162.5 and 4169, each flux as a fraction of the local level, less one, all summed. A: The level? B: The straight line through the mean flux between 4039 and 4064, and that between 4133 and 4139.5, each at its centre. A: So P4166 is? 0.14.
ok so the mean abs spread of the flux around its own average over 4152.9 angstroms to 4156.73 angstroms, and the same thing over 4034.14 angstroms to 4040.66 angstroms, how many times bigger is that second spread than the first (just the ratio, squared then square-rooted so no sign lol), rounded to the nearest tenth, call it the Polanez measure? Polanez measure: 1.1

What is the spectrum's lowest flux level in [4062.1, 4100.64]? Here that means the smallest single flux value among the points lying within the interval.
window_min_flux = 9.802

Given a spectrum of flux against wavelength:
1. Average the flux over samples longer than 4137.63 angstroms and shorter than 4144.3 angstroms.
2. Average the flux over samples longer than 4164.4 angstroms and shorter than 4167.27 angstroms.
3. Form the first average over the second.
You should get 0.92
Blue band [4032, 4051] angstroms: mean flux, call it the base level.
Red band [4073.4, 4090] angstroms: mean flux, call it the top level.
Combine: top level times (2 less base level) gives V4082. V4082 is -96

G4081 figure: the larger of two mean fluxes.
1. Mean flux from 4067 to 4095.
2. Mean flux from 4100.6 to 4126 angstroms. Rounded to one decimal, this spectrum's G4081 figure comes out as 11.3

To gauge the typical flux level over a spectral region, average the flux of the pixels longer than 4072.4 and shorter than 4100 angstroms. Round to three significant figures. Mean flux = 11.3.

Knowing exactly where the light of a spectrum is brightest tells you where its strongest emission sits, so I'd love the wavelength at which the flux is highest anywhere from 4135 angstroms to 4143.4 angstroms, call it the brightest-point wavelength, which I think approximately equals 4135.25 angstroms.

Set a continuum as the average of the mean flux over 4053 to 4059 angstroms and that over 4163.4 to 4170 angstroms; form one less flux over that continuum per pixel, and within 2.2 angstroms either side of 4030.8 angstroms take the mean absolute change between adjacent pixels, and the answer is 0.030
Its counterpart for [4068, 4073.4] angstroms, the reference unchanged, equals 0.022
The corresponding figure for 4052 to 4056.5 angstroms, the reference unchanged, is 0.038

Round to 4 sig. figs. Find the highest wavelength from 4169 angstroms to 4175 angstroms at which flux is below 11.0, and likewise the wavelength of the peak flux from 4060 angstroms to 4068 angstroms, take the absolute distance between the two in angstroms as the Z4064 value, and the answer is 107.2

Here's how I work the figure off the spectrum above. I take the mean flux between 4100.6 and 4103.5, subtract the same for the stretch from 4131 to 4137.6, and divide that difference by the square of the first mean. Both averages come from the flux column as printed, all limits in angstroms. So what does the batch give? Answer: -0.019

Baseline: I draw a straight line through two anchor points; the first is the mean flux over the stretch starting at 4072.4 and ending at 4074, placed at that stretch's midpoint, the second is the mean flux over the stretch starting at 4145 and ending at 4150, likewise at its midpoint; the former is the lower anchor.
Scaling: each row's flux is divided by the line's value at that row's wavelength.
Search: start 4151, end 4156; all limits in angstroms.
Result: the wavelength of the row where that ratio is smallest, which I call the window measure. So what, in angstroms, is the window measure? 4155.29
